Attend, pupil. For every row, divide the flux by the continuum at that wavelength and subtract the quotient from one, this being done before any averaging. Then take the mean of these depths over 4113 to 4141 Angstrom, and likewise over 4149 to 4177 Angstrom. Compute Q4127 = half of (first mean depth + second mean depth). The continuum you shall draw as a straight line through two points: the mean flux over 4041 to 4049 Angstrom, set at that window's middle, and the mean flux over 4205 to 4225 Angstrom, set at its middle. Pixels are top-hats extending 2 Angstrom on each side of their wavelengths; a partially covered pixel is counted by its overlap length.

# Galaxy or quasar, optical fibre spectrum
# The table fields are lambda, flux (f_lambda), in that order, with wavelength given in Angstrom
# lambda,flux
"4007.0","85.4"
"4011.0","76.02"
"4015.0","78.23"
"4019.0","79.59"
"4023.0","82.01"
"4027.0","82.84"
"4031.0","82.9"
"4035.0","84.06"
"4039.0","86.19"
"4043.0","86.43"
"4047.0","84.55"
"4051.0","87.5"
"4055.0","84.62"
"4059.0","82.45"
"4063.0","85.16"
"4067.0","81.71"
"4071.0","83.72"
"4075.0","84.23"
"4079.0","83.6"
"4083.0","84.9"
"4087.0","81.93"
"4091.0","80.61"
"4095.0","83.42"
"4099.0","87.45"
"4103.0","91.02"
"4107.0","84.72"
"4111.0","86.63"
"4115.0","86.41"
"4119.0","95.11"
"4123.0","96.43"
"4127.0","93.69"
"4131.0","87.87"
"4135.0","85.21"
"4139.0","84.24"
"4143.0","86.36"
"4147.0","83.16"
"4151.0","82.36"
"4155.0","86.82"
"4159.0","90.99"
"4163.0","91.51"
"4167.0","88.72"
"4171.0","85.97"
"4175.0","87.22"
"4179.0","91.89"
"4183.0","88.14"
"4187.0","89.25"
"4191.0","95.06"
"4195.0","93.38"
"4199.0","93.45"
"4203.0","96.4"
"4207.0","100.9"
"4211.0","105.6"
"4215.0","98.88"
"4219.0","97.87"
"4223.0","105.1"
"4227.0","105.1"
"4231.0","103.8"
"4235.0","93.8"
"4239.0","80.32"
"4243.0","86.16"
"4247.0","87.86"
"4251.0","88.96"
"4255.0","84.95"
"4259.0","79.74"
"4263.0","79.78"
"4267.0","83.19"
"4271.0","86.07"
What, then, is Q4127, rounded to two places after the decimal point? 0.07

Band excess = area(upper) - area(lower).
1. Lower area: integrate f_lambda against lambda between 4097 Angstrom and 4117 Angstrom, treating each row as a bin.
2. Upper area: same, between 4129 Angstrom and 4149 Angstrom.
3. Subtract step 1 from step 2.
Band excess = -38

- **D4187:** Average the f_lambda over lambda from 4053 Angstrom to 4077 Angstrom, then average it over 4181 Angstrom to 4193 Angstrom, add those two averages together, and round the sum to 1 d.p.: 174.5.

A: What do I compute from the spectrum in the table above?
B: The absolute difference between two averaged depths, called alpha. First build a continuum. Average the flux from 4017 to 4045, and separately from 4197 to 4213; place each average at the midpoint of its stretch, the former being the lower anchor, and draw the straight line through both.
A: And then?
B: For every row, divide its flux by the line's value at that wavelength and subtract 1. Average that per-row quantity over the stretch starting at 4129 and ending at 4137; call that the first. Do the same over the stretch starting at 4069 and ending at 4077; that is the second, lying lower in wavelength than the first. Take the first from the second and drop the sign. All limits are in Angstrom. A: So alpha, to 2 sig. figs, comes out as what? 0.028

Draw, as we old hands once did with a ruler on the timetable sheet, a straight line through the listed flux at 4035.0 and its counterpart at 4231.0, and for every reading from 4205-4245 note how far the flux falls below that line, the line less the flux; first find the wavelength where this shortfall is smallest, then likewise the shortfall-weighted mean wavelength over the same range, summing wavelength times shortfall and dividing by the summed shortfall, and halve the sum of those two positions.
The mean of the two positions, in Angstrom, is 4225.0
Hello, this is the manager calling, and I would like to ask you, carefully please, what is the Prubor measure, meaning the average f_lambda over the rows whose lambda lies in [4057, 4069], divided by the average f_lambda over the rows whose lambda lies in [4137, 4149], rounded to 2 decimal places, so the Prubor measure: 0.98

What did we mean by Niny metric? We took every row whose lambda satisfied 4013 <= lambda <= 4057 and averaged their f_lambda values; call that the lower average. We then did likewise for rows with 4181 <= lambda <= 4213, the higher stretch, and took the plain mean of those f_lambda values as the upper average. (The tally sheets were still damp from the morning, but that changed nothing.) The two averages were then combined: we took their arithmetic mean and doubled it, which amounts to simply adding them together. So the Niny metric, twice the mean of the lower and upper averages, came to 179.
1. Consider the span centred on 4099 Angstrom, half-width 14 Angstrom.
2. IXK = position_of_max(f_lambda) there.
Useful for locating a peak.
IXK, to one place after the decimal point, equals 4103.0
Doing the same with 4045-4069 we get 4051.0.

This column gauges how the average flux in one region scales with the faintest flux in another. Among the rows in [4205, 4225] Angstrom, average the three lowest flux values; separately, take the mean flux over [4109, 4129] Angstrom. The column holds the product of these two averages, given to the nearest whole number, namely 9094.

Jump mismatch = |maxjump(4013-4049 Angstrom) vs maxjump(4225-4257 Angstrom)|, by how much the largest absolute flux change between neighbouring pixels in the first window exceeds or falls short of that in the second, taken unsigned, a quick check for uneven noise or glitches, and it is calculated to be 11.1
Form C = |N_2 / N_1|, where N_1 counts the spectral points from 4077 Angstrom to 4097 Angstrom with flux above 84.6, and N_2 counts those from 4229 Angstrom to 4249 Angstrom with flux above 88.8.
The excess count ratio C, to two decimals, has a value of 2.00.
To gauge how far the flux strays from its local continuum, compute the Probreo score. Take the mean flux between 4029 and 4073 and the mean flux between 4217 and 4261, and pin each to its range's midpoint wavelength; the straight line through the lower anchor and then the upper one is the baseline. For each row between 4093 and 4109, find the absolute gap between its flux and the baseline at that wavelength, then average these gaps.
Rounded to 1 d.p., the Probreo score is 2.6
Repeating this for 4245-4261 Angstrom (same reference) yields 7.3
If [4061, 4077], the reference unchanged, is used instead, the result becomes 1.6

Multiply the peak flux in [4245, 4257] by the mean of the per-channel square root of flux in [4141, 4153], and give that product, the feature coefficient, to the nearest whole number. 815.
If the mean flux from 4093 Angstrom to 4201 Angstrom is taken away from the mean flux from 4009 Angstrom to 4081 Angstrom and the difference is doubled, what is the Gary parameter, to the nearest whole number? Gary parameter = -11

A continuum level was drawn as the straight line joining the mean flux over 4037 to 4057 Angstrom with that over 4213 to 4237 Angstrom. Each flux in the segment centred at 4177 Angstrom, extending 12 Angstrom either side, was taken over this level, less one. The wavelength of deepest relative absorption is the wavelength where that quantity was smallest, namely 4171.0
